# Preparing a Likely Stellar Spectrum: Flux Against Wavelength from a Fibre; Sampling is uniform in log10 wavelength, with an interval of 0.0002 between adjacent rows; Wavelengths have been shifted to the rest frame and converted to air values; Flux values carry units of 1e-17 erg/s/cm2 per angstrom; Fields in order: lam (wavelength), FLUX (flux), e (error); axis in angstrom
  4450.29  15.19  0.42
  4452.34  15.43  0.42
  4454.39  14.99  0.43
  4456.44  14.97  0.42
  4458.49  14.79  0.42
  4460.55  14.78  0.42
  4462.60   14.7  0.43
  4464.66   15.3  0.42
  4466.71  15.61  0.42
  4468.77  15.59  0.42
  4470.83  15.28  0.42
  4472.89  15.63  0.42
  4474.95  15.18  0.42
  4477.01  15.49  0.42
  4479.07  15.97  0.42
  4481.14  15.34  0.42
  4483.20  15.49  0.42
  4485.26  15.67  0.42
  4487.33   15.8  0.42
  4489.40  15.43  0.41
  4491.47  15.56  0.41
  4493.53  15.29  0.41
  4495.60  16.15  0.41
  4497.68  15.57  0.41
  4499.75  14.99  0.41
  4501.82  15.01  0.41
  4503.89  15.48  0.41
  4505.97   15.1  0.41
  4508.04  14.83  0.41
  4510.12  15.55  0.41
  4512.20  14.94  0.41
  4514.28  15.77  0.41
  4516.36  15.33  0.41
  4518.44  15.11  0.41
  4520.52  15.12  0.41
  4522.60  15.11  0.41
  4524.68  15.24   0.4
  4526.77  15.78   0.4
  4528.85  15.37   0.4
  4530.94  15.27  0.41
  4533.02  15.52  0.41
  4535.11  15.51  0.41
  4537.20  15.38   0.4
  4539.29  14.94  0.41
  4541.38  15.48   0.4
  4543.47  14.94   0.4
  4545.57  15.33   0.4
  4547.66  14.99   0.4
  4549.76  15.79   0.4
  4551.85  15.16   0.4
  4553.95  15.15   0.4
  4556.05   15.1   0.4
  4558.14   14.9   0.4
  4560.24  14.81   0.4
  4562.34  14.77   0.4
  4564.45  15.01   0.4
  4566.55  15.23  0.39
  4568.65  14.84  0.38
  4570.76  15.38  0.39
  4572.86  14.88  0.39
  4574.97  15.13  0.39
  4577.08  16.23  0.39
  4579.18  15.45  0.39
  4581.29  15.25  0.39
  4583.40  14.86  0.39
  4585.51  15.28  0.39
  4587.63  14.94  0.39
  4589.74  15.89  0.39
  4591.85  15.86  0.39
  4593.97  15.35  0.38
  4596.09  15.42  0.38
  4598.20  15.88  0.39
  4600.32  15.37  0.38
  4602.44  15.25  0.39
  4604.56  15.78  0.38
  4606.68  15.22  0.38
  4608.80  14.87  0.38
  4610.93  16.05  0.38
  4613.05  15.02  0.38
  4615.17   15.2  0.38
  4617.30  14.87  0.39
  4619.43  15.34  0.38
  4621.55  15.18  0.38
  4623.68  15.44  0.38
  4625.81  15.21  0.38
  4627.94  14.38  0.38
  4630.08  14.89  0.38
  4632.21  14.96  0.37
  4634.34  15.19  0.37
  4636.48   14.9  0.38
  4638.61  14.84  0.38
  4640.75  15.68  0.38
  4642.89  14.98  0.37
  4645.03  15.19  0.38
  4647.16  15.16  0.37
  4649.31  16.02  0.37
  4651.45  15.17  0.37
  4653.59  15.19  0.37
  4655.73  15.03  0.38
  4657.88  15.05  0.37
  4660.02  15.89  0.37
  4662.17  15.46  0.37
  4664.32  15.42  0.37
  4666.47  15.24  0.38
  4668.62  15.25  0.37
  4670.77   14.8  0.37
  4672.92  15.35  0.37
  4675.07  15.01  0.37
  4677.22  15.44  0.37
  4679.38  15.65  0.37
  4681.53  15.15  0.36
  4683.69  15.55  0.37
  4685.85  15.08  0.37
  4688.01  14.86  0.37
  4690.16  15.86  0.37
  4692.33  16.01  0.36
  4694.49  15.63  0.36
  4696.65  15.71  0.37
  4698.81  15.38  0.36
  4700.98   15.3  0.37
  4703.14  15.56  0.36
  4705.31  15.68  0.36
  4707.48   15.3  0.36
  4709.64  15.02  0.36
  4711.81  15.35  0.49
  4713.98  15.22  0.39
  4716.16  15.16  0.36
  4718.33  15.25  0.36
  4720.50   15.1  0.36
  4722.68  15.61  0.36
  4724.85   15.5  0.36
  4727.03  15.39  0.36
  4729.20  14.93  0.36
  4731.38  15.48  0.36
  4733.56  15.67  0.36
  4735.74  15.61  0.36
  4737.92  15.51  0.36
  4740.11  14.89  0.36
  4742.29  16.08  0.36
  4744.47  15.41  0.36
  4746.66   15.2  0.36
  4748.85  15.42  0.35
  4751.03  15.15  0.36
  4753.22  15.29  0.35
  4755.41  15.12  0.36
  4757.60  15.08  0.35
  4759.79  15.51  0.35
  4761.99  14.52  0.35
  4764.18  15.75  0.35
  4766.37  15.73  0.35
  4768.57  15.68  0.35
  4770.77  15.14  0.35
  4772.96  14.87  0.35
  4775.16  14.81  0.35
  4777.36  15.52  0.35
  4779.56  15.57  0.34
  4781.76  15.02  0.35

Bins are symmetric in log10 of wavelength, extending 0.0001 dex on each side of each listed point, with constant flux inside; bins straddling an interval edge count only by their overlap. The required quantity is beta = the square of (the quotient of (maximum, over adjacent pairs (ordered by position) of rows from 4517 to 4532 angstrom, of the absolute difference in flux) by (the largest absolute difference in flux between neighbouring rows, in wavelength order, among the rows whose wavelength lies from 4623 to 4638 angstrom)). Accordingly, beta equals 0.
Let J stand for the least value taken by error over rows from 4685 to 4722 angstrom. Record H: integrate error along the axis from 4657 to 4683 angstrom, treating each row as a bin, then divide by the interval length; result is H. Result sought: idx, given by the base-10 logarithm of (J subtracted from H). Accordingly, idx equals -2.00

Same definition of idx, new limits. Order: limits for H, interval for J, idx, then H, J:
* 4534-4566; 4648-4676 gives -1.51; 0.401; 0.370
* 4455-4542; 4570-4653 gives -1.37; 0.413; 0.370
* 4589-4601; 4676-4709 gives -1.60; 0.385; 0.360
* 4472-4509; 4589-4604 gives -1.46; 0.414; 0.380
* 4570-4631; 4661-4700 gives -1.61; 0.385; 0.360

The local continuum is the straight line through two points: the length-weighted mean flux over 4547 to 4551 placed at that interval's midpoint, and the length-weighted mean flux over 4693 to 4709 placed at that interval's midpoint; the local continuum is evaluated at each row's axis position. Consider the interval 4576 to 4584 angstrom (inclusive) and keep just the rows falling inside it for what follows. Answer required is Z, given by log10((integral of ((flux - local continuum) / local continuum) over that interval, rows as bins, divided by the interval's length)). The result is -2.58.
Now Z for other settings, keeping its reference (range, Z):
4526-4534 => -2.36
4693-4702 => -3.01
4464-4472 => -2.24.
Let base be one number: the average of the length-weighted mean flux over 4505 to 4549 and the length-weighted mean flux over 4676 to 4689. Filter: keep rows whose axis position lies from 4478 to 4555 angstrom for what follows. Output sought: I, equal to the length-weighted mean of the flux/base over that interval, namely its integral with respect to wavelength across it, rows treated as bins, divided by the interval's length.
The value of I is 1.01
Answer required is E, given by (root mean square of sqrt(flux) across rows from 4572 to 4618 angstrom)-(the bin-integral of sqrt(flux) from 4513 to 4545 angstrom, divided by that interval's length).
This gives 0.006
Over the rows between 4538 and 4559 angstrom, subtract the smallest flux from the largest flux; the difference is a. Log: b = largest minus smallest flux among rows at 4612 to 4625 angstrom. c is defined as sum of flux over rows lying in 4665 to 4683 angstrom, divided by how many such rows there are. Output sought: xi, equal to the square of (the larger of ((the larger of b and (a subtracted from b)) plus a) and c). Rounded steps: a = 0.9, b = 0.57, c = 15.2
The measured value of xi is 232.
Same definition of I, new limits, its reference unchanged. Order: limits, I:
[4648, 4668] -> 1.01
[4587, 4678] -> 1.00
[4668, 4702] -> 1.01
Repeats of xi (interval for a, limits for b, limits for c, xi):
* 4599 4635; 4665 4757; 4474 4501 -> 241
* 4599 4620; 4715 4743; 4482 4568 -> 234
